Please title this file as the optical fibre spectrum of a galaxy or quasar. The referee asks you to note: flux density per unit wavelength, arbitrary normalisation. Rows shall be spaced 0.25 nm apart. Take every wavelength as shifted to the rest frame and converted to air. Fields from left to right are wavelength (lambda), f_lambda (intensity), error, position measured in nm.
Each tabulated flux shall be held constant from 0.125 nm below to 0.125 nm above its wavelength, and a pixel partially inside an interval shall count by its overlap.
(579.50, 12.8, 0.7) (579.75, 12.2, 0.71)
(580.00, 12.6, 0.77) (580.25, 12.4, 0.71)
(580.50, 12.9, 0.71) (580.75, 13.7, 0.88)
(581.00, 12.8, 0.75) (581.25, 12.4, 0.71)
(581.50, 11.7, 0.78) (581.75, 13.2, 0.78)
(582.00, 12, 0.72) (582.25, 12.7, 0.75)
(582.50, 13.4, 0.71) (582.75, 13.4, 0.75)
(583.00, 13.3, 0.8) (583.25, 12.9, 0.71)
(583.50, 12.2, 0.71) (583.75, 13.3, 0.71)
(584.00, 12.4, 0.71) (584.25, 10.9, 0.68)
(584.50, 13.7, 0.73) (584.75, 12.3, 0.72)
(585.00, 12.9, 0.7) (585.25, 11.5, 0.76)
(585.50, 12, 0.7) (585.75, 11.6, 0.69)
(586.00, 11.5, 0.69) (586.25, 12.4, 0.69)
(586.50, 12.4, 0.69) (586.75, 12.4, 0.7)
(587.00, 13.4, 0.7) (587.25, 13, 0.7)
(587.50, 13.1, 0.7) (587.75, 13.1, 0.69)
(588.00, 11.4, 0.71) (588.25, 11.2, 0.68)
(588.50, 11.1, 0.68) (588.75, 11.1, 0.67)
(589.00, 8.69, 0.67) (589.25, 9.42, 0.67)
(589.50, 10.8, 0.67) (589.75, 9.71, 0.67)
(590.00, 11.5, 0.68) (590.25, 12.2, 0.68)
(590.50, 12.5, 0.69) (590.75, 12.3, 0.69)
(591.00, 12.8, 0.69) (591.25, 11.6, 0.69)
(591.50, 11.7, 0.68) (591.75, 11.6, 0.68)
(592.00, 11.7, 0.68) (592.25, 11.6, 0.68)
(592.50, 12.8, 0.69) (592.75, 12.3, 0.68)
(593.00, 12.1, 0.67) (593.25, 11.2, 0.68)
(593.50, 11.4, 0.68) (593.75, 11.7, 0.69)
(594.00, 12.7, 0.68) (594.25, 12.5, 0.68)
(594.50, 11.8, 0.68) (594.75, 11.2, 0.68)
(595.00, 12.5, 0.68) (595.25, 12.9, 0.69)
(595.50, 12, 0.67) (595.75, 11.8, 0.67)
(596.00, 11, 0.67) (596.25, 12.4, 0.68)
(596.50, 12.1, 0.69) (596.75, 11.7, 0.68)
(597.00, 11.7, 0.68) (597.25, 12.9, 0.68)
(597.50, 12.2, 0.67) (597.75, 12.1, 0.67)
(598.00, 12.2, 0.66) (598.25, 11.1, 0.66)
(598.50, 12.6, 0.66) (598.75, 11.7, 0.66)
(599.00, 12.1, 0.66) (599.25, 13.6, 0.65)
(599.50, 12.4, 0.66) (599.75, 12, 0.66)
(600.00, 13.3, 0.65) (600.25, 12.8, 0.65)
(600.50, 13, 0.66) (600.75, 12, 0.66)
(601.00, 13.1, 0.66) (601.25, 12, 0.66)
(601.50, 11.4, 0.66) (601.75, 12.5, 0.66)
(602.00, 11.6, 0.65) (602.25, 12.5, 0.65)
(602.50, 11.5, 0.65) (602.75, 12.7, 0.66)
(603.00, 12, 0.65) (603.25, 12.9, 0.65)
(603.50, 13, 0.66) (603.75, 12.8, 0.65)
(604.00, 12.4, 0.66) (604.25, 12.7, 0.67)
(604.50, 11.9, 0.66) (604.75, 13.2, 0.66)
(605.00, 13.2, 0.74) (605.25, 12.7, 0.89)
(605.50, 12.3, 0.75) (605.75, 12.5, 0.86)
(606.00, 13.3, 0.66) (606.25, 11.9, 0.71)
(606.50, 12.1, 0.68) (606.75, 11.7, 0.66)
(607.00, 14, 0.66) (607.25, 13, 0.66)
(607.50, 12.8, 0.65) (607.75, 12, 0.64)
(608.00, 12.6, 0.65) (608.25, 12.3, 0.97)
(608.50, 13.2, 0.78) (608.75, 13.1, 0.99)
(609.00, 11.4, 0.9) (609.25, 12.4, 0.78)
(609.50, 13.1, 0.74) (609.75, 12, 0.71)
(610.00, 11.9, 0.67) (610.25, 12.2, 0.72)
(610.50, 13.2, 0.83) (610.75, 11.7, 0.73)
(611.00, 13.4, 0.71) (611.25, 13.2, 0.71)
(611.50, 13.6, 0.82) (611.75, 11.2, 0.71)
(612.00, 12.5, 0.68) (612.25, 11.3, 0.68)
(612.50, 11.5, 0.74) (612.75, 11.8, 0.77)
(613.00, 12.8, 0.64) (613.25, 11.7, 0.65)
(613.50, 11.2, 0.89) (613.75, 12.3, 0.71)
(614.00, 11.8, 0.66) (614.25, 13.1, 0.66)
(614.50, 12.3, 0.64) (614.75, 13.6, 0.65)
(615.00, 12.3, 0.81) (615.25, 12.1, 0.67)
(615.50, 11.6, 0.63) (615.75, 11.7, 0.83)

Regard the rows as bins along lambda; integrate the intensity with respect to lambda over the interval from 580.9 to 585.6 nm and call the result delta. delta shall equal 59.1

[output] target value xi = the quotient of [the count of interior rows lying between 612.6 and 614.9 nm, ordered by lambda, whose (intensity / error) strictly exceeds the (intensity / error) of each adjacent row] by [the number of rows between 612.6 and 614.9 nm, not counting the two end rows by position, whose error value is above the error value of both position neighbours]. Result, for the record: 2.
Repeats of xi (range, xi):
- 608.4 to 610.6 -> 2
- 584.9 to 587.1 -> 1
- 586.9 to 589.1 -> 3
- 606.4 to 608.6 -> 2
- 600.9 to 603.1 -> 3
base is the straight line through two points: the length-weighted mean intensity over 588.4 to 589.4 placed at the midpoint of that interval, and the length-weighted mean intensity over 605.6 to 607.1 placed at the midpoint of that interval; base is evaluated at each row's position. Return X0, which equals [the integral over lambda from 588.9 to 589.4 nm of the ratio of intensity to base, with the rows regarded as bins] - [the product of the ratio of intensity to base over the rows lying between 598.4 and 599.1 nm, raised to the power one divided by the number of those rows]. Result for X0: -0.6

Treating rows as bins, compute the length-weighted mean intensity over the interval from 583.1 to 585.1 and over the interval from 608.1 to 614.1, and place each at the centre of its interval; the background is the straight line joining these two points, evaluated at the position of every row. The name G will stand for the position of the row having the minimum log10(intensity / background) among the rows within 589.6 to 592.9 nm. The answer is 589.75 nm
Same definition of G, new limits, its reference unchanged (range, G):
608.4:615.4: 611.75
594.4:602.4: 596.00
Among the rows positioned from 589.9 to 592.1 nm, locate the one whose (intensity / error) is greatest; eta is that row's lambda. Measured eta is 591.00 nm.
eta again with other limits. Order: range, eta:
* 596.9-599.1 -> 598.50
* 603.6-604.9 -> 604.75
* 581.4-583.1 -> 582.50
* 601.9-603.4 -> 603.25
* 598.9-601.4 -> 599.25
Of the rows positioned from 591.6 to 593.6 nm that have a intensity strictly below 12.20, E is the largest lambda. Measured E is 593.50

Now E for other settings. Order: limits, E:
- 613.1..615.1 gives 614.00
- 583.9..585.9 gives 585.75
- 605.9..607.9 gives 607.75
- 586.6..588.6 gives 588.50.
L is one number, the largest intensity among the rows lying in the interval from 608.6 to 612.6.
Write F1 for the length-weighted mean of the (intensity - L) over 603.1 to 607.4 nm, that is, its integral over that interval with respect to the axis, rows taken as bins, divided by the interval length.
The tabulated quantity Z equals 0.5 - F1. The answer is 1.42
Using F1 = -0.92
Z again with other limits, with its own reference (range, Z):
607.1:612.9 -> 1.68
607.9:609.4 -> 1.59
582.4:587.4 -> 1.56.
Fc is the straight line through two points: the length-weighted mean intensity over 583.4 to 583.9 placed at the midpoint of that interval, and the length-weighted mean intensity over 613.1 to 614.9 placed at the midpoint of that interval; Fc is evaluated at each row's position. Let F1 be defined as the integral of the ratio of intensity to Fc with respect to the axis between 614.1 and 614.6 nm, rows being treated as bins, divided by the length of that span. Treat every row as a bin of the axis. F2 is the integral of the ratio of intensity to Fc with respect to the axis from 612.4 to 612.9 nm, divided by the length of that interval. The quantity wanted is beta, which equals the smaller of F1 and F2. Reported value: 0.95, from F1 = 1.03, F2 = 0.95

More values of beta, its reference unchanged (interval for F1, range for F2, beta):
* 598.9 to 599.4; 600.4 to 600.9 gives 1.00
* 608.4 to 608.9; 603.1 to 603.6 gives 1.04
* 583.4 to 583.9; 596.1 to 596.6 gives 0.97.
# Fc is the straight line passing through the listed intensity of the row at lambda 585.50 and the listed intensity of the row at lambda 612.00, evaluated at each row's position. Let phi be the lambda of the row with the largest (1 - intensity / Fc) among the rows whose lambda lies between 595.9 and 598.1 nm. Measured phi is 596.00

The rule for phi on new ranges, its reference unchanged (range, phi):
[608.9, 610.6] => 609.00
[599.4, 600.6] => 599.75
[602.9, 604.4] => 603.00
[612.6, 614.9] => 613.50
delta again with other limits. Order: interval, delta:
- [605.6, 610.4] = 60.0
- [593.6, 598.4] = 57.7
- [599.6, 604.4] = 59.7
